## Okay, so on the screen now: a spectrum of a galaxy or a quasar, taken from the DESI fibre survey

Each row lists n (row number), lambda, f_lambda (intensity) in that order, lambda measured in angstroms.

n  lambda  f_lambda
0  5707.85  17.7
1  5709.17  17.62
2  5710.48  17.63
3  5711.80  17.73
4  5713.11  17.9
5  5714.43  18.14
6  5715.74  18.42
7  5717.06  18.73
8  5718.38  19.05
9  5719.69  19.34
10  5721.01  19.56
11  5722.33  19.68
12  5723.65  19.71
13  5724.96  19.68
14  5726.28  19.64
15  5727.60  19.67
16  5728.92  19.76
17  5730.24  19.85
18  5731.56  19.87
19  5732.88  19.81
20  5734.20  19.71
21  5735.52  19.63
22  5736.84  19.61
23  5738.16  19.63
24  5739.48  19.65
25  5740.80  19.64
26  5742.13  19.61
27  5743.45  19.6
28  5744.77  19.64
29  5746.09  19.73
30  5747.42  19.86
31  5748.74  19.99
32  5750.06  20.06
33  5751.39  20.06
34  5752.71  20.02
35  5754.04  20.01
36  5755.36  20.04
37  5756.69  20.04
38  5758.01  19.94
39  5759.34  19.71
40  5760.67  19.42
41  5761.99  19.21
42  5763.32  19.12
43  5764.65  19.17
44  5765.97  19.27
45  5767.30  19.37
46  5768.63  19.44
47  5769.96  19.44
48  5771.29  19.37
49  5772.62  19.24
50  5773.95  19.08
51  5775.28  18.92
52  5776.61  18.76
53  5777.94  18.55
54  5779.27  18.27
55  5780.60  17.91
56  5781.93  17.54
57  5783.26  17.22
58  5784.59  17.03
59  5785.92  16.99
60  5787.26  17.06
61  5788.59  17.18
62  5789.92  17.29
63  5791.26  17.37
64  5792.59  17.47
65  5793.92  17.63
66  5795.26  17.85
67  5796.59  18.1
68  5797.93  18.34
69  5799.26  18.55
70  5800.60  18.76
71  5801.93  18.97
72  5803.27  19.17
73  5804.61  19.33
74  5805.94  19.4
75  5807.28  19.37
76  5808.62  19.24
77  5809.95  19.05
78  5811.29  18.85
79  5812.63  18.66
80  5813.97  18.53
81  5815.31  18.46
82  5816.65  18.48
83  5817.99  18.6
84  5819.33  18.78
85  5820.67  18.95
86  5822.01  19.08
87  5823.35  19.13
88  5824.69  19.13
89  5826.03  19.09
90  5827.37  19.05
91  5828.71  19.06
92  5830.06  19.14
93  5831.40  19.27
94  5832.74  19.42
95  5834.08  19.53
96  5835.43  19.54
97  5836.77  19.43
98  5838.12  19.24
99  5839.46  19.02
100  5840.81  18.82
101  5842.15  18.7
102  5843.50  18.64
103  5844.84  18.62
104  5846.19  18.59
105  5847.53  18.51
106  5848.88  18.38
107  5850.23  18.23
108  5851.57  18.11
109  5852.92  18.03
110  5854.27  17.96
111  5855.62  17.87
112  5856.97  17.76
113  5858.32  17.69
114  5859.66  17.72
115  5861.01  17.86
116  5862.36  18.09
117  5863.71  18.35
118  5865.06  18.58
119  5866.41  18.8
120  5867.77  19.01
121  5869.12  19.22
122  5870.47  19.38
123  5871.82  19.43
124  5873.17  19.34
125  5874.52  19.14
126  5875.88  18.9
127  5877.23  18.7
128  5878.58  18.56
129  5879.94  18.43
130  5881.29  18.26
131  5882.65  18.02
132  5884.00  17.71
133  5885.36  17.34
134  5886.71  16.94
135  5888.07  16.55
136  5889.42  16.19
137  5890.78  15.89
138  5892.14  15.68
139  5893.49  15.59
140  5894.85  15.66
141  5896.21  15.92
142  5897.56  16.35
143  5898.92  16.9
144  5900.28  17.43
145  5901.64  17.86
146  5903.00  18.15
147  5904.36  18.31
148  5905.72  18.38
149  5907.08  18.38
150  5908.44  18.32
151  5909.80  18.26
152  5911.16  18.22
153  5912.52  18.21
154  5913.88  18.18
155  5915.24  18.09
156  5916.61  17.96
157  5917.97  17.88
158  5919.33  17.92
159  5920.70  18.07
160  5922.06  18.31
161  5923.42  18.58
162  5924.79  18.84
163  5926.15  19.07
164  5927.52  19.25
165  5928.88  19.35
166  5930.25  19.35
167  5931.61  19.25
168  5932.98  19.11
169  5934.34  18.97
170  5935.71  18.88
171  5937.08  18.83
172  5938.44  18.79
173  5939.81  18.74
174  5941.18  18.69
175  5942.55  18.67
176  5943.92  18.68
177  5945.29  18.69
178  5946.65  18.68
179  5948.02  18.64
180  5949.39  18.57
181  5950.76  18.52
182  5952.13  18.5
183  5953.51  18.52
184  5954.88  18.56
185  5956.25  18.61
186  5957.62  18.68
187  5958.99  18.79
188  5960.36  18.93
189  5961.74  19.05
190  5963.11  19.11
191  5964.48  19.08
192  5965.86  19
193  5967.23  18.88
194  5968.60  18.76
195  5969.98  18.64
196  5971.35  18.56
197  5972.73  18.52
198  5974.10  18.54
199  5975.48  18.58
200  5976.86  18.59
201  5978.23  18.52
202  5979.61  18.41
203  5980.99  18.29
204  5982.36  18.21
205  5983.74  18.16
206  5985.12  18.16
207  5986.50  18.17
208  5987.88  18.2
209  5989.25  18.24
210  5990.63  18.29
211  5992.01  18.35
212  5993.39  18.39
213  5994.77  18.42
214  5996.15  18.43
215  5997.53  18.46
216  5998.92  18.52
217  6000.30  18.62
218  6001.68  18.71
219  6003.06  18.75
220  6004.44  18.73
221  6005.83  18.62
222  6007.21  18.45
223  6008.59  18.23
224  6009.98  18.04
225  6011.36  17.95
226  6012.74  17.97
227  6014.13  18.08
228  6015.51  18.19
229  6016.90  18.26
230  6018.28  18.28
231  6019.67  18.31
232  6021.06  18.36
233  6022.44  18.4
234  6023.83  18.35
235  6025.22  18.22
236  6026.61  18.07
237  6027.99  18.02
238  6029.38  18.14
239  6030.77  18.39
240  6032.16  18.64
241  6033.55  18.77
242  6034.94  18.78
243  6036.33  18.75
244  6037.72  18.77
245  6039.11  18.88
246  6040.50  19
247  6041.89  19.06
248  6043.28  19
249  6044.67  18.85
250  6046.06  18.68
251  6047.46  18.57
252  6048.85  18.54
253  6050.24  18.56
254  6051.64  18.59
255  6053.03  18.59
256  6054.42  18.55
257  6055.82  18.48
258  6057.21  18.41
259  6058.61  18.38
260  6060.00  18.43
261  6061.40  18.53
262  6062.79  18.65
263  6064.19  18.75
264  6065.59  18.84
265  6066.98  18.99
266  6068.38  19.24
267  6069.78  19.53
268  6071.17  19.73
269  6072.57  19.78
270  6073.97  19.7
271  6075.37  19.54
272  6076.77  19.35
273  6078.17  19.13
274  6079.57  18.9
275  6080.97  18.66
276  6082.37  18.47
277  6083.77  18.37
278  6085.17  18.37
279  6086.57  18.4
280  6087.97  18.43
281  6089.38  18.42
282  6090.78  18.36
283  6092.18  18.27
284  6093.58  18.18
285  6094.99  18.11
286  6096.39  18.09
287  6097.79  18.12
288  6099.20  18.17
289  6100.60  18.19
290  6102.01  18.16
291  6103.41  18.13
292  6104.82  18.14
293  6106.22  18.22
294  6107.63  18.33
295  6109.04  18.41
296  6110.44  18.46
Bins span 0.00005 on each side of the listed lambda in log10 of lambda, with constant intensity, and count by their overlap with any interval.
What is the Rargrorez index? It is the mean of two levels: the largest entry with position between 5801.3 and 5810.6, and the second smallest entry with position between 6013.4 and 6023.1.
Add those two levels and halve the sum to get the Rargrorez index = 18.8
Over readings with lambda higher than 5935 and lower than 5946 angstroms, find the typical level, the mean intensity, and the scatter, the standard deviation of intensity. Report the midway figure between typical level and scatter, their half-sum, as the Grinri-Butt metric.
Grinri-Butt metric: 9.41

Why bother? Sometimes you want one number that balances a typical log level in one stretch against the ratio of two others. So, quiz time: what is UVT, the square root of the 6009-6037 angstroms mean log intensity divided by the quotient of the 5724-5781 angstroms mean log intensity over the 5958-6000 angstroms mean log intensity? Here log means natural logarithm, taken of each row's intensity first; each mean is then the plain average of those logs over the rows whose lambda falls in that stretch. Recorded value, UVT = 1.69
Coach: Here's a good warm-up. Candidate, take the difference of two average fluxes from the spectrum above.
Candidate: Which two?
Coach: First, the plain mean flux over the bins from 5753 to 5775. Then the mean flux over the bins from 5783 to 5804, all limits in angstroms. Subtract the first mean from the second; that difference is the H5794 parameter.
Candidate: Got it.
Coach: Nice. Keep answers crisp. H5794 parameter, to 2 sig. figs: -1.7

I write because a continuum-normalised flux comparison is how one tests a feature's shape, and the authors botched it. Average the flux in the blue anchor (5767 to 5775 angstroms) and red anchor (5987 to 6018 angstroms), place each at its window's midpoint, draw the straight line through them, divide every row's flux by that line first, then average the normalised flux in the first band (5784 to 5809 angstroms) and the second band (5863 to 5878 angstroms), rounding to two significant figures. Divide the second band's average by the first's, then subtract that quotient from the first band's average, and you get -0.12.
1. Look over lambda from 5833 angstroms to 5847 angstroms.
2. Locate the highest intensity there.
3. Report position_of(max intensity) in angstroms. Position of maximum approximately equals 5835.43 angstroms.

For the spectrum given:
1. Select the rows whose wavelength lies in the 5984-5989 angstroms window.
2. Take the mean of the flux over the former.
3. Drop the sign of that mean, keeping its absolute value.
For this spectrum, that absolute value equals 18.2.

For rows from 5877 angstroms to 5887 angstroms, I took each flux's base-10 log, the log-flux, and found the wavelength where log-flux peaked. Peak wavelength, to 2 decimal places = 5877.23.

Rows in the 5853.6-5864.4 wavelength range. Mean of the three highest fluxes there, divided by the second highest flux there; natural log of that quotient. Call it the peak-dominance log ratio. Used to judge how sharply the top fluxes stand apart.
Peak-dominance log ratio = 0.0024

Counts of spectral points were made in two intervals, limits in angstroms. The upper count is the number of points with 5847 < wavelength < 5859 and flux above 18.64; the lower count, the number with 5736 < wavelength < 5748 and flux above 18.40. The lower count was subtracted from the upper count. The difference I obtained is -9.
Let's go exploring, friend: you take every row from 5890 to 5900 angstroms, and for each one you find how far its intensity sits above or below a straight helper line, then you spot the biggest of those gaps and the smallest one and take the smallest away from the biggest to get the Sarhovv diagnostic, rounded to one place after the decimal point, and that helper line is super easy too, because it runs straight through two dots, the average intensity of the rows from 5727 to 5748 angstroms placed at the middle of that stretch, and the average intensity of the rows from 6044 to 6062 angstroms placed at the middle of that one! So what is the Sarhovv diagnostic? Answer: 1.3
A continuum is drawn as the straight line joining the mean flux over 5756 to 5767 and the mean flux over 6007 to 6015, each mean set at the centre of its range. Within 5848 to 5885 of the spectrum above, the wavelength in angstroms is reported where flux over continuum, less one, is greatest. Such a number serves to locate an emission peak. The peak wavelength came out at 5871.82 angstroms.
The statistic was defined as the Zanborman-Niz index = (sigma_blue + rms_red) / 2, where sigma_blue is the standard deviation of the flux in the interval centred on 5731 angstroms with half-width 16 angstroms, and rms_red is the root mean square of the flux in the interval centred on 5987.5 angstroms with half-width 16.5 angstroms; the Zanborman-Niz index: 9.38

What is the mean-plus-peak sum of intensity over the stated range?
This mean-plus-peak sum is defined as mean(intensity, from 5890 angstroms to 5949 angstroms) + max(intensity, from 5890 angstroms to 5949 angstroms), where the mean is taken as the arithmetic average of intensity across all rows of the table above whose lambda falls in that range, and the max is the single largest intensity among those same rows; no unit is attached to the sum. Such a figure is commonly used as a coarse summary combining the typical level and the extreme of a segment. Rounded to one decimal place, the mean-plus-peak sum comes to 37.5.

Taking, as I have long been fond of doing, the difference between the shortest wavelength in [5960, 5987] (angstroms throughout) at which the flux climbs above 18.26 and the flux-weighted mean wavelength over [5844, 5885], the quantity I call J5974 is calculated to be 95.9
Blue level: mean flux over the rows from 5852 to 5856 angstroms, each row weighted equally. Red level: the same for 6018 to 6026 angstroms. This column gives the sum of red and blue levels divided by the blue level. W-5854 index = 2.020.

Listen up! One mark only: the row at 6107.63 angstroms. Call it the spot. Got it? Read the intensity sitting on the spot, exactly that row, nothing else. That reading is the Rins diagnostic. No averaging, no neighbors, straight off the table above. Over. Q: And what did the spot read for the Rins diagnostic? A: 18.33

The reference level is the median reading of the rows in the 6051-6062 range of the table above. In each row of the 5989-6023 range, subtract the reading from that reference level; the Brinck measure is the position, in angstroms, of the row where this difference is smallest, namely 6003.06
